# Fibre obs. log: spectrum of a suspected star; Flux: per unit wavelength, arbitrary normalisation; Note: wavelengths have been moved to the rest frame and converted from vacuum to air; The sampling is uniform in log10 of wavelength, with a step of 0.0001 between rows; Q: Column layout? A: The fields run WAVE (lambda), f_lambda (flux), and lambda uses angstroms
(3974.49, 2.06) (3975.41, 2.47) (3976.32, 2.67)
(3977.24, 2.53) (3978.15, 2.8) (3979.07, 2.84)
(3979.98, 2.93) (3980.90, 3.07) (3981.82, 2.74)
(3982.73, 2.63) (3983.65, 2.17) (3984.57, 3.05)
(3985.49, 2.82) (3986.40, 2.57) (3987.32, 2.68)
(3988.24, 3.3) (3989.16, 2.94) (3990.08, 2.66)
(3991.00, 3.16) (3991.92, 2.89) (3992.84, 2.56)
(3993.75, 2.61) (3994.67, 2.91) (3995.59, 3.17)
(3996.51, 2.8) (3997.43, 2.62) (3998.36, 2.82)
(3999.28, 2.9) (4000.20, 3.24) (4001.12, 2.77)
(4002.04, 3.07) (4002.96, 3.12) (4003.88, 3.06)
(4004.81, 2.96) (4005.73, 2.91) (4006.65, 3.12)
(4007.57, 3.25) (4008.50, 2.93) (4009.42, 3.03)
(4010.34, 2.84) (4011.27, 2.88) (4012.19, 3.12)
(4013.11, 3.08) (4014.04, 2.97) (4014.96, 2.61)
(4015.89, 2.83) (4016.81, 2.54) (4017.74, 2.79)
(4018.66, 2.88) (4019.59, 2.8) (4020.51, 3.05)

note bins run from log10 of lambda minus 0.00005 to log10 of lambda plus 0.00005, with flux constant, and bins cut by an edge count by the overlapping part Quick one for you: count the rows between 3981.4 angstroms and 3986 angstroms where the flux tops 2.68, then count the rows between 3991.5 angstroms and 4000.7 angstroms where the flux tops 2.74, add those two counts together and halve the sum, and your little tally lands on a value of 5.0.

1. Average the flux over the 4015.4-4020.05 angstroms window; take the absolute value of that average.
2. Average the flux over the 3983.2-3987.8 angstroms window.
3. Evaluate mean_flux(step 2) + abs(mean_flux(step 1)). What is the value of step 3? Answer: 5.43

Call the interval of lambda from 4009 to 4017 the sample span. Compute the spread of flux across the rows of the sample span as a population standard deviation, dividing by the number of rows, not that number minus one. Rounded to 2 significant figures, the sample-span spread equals 0.19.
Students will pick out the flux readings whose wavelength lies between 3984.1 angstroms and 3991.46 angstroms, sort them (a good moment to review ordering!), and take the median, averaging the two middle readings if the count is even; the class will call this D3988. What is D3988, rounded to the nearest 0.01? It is 2.88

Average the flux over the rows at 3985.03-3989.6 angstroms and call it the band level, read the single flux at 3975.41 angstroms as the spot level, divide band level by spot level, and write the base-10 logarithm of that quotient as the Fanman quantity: 0.06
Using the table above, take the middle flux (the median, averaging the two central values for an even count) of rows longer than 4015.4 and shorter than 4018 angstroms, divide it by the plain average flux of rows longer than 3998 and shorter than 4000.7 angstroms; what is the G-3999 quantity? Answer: 0.93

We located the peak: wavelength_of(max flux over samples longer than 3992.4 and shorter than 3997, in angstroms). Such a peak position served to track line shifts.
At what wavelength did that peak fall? 3995.59 angstroms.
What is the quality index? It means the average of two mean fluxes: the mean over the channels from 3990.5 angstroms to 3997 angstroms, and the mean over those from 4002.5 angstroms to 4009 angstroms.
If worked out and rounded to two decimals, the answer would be 2.96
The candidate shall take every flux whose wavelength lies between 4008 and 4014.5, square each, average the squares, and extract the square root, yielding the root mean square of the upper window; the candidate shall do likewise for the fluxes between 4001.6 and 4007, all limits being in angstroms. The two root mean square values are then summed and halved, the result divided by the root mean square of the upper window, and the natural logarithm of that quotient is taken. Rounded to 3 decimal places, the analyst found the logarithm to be 0.010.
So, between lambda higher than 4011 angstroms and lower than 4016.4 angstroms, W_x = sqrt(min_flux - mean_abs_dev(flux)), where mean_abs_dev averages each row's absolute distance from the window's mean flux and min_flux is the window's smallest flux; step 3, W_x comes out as 1.57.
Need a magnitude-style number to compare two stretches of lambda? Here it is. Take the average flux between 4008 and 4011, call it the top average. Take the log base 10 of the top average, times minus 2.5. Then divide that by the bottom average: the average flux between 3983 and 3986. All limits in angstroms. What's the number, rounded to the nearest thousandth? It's -0.436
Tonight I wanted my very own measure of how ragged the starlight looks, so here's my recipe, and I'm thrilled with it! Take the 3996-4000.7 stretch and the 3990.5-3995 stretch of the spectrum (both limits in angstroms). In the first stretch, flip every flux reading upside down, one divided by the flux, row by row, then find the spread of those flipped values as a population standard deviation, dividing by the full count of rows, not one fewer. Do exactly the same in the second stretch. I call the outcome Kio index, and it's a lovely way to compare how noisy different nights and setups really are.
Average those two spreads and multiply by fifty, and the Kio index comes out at 1.28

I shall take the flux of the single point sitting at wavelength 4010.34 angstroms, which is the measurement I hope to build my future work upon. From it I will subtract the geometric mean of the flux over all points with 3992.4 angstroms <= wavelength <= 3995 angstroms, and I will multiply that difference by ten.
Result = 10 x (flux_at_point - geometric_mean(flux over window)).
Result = 1.5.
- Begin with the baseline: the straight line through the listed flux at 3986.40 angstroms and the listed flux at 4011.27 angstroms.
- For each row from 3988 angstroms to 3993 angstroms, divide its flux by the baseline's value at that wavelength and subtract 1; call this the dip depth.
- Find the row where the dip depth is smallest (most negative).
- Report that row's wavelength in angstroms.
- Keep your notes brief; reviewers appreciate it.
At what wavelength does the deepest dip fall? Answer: 3992.84 angstroms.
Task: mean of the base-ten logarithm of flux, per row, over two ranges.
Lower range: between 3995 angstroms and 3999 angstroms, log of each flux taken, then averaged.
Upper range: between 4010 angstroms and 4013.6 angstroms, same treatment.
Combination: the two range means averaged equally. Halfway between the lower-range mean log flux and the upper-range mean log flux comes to 0.464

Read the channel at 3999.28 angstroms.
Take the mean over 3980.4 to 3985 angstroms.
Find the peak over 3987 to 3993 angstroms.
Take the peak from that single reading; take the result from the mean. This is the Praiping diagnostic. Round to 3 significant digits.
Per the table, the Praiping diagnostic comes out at 3.13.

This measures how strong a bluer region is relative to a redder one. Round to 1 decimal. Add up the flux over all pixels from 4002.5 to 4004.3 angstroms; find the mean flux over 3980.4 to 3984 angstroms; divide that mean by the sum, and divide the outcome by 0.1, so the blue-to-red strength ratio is 4.3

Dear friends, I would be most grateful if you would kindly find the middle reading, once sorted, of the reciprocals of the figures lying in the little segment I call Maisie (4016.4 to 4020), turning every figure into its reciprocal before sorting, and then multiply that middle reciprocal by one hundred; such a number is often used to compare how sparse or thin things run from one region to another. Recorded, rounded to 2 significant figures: 36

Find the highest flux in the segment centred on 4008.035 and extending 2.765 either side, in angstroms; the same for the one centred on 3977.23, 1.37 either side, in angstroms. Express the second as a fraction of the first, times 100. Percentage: 86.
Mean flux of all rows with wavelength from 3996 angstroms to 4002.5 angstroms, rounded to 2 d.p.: 2.89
